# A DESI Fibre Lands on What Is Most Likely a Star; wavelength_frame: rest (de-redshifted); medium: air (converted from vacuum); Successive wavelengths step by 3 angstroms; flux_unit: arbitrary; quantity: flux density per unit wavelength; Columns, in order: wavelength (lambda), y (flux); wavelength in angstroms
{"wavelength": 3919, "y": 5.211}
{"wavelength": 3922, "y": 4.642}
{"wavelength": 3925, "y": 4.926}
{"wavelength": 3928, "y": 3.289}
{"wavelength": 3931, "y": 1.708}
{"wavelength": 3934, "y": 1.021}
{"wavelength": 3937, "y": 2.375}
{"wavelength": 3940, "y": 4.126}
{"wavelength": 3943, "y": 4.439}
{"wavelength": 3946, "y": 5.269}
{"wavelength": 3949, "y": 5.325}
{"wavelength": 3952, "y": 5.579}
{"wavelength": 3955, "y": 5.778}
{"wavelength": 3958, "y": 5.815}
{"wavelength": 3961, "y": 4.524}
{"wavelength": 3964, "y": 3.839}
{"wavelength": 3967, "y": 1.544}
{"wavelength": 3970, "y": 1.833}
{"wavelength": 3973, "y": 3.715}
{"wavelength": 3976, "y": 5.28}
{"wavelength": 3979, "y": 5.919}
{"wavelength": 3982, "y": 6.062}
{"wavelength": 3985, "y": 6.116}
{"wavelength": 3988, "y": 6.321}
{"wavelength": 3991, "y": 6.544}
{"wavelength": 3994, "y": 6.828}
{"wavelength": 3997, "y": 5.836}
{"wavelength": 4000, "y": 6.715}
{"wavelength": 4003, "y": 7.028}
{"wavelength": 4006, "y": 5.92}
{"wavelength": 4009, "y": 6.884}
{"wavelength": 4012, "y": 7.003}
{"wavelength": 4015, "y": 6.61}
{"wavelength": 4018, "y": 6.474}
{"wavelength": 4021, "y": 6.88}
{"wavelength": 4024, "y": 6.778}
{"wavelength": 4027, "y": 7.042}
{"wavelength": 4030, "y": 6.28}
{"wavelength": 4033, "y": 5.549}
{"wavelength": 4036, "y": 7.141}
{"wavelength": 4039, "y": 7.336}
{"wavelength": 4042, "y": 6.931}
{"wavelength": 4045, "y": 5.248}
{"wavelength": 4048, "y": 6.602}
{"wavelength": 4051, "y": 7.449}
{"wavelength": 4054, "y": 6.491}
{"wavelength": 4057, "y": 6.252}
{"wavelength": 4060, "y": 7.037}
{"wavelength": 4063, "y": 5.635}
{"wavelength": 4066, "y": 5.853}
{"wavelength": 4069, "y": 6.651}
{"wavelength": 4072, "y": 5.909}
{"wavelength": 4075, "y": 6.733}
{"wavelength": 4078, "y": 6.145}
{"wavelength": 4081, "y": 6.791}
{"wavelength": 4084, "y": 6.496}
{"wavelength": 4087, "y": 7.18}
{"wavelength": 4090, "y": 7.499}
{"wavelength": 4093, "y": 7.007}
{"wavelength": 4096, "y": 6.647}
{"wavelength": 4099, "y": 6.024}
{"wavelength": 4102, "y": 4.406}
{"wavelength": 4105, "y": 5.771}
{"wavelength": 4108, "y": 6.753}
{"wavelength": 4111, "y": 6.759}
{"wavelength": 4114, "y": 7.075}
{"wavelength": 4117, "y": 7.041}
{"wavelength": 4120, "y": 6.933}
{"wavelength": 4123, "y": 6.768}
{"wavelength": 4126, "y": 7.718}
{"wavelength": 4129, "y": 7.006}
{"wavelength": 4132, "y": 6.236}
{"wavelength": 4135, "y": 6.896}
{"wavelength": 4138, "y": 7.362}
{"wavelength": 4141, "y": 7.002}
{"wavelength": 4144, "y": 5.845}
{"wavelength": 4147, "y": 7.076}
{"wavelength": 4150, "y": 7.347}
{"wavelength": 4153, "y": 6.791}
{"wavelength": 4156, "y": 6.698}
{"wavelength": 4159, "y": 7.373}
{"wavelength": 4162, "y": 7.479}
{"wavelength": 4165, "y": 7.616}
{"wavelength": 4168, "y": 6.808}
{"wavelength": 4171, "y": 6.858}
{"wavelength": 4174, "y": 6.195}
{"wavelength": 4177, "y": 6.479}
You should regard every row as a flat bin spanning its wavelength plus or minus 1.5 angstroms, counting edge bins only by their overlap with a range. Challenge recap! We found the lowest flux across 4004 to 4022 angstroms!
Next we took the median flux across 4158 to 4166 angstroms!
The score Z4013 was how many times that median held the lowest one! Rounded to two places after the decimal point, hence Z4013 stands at 1.26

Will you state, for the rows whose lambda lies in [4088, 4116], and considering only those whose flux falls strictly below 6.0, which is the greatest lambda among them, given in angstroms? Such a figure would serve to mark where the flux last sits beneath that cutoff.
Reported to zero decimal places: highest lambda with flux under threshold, 4105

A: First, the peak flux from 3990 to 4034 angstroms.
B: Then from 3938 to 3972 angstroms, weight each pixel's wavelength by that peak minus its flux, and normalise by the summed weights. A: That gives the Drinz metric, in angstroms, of 3957.9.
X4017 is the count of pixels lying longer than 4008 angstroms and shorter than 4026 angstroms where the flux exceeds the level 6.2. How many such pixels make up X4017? 6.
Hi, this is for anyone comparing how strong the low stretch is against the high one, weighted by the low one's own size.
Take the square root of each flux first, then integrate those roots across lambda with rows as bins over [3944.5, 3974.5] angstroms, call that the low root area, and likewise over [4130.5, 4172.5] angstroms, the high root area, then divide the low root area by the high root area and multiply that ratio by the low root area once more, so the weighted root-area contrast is 34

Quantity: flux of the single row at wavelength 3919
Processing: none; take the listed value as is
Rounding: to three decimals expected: 5.211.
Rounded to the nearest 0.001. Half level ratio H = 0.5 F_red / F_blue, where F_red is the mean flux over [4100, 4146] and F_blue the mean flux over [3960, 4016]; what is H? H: 0.603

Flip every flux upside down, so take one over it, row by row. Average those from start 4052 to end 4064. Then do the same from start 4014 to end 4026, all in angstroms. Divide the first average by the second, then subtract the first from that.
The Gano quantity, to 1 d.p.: 0.9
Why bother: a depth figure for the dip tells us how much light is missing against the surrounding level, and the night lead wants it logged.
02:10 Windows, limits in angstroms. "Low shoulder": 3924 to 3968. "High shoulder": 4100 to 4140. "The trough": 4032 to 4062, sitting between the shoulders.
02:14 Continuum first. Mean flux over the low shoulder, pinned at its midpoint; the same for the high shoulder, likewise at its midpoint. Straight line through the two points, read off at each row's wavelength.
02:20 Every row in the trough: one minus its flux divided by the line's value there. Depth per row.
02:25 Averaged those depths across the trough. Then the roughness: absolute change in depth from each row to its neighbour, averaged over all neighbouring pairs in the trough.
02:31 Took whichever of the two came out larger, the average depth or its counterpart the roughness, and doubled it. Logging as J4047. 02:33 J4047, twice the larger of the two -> 0.32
